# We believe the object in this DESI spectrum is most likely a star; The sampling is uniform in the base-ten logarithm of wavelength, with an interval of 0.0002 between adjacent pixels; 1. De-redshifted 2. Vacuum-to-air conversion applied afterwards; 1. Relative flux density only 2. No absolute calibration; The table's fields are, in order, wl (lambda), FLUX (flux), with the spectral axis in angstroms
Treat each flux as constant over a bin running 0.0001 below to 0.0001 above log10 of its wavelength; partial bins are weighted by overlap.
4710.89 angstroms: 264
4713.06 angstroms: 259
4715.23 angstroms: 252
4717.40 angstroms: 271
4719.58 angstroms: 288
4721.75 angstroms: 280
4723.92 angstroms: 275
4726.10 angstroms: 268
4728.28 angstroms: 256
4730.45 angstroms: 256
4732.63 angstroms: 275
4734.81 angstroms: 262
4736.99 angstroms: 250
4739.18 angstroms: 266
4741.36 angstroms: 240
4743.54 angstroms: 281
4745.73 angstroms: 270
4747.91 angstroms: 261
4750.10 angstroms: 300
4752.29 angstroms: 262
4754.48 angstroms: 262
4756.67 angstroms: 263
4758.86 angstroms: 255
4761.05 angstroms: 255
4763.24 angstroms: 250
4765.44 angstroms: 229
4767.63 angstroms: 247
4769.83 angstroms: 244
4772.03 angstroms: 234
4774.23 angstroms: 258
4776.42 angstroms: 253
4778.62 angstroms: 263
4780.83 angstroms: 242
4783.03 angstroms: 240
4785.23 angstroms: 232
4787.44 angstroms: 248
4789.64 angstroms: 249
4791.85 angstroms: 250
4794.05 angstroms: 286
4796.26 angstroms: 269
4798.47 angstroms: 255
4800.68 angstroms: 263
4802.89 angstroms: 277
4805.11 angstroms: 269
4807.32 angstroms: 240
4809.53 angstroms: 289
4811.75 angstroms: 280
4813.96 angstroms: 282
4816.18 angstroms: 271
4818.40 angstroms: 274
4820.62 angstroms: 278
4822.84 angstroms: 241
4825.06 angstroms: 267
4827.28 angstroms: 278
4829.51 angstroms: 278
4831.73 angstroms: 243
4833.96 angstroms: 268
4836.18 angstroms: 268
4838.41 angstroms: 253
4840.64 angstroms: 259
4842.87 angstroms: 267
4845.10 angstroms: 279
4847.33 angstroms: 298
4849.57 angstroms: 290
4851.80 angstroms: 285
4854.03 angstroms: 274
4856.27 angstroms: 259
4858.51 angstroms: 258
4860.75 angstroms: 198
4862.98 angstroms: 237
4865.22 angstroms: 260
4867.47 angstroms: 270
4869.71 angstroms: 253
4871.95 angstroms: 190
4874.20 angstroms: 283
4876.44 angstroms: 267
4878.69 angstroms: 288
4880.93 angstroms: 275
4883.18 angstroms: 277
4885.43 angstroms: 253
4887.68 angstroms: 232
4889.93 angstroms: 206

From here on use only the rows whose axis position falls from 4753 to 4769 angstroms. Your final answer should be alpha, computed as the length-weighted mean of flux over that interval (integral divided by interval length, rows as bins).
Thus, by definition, 252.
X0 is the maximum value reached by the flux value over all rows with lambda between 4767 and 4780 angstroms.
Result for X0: 263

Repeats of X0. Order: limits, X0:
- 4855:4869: 270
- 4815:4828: 278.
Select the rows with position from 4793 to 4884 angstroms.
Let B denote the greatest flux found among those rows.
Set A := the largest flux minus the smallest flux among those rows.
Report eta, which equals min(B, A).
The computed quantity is 108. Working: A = 108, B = 298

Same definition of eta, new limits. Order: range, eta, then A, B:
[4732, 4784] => 71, 71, 300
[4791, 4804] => 36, 36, 286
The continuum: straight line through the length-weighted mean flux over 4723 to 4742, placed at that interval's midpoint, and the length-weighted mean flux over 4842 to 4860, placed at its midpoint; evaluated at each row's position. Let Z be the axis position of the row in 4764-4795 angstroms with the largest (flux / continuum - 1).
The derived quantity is 4794.05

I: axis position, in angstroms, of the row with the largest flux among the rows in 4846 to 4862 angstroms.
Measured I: 4847.33 angstroms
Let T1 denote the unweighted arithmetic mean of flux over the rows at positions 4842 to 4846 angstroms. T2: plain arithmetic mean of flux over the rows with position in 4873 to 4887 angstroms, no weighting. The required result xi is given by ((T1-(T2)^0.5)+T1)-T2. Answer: 256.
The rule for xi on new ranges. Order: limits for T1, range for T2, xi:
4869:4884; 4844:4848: 218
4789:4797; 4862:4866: 263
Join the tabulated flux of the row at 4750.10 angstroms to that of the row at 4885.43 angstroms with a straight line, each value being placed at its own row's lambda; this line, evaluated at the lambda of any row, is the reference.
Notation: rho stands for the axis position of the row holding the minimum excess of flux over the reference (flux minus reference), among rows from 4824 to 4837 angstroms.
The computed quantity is 4831.73 angstroms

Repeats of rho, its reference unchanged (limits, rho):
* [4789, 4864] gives 4860.75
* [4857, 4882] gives 4871.95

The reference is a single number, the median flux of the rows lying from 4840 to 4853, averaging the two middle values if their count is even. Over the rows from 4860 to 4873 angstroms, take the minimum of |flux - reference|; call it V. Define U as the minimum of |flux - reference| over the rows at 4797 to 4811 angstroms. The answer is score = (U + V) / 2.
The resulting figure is 8.5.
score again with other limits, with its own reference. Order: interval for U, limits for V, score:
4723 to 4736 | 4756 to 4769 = 13.0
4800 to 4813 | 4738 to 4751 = 1.5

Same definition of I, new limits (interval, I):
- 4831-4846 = 4845.10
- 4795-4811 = 4809.53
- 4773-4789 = 4778.62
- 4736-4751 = 4750.10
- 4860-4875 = 4874.20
